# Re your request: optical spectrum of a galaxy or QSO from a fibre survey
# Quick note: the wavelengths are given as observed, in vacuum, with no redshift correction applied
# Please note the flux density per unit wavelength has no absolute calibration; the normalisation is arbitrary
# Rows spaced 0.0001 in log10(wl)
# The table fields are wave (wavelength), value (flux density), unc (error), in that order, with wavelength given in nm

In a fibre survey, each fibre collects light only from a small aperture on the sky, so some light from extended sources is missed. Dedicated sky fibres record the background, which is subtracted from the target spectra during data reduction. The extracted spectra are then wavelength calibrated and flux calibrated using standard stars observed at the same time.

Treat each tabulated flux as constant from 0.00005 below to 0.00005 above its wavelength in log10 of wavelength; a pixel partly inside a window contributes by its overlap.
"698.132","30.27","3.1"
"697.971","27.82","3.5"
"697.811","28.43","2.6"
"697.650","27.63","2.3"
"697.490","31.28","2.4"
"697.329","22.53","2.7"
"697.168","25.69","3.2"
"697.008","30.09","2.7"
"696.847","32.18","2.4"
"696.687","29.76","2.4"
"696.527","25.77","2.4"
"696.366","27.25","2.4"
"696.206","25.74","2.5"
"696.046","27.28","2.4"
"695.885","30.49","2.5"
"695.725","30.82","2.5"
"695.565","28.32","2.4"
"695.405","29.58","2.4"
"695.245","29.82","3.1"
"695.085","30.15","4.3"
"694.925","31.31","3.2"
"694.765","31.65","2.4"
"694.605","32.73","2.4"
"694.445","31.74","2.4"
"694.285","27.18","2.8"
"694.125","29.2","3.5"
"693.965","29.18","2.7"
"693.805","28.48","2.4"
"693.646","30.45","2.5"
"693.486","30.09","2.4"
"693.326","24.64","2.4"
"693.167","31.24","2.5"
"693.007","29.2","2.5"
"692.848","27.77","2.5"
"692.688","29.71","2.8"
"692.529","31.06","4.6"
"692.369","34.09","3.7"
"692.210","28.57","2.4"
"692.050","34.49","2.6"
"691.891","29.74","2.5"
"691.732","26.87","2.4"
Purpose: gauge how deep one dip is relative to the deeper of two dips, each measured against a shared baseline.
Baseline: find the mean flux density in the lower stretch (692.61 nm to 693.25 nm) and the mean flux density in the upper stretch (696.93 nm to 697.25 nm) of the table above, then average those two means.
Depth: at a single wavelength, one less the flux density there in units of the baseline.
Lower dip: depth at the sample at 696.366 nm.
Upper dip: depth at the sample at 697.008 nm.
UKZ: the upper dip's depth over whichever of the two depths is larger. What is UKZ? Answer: -1.0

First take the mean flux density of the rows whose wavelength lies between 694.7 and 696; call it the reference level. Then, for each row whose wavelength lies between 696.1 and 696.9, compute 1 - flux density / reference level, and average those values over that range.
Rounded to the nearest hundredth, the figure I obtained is 0.07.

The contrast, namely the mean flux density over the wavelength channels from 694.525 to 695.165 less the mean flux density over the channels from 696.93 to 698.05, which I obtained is 3.8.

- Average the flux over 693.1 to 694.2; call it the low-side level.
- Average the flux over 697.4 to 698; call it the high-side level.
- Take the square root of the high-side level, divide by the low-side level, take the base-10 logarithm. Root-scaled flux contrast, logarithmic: -0.733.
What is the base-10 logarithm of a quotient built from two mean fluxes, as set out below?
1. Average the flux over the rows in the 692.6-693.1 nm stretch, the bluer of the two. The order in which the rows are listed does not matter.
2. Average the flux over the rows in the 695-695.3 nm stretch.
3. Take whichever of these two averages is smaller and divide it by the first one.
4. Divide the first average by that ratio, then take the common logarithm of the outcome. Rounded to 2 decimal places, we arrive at 1.46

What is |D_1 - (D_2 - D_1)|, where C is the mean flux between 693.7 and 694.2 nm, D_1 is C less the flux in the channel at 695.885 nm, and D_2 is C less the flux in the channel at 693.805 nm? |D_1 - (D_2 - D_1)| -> 3.5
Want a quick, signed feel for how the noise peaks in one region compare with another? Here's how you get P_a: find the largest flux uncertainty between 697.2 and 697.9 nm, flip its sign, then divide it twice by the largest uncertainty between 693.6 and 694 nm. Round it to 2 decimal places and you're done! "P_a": -0.37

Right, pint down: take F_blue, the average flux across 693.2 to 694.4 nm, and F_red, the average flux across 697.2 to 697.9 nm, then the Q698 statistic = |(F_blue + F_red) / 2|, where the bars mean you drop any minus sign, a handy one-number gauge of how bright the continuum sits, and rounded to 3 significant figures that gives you 28.0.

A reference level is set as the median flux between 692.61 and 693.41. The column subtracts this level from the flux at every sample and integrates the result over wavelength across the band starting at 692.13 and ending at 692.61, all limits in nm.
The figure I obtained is 1.0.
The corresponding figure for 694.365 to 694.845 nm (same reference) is 1.4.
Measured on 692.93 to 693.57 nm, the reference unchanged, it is -0.3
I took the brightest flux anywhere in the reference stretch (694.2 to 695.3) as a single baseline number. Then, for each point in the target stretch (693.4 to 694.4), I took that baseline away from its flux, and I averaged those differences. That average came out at -3.6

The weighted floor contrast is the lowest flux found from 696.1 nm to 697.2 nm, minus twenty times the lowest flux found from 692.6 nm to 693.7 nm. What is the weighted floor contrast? -467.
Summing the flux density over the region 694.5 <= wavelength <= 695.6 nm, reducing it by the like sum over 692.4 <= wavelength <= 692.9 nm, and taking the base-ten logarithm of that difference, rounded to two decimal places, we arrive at 2.10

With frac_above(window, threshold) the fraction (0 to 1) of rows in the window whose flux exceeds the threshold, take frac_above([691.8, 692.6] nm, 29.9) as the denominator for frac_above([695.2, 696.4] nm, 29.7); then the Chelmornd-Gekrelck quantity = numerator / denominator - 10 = -9.4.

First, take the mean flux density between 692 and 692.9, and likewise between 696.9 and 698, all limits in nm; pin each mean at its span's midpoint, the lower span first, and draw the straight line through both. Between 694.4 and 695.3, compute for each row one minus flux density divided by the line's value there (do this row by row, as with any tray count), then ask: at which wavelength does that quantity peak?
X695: 695.245 nm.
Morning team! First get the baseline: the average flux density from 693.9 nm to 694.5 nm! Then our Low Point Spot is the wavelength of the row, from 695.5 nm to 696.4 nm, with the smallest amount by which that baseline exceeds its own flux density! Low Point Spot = 695.725 nm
